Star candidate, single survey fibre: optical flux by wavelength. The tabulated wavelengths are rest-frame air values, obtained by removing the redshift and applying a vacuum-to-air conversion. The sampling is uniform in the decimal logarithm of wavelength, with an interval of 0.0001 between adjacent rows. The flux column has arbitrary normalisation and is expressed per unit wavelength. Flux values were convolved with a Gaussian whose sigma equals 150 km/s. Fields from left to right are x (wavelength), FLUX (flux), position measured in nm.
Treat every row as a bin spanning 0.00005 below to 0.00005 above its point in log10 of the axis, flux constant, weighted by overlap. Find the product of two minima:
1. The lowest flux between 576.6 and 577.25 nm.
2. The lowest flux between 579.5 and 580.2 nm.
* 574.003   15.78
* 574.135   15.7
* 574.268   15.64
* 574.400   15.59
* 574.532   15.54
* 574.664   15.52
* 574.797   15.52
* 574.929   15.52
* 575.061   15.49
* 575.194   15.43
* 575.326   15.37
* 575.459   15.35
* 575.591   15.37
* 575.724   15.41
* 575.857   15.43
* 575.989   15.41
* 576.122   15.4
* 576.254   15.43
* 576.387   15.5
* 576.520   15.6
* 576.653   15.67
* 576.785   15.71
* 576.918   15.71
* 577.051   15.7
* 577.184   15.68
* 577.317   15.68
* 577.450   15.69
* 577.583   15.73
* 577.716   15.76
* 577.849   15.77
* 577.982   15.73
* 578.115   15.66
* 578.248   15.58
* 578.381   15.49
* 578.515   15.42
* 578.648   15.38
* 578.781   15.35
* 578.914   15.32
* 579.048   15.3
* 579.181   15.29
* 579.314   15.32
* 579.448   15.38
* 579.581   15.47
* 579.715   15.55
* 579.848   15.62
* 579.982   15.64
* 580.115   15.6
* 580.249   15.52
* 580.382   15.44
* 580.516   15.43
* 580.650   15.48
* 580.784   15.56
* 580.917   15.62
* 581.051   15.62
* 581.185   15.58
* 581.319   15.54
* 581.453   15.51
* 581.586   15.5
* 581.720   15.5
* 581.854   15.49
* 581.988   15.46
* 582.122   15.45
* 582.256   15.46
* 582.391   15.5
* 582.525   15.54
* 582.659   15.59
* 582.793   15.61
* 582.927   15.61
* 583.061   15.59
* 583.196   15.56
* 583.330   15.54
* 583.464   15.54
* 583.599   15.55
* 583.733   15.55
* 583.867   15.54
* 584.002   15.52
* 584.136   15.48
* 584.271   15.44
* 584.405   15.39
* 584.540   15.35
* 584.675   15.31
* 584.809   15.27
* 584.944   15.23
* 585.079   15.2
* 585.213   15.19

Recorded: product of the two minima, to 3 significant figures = 242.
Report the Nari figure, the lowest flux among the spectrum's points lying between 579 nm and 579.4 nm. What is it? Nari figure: 15.29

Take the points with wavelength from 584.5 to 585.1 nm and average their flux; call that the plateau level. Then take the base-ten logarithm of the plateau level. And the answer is 1.18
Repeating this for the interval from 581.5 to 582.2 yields 1.19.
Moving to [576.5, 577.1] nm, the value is 1.20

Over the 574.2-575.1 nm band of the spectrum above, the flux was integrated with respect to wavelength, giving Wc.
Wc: 14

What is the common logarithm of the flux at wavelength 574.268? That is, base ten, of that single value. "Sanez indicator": 1.19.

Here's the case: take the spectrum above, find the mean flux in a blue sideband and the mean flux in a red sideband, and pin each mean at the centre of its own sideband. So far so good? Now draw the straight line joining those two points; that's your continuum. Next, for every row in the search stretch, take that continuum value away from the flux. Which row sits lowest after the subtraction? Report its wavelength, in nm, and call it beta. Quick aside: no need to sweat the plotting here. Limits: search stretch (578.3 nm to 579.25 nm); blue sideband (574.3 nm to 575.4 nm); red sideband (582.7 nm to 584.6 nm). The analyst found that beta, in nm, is 579.181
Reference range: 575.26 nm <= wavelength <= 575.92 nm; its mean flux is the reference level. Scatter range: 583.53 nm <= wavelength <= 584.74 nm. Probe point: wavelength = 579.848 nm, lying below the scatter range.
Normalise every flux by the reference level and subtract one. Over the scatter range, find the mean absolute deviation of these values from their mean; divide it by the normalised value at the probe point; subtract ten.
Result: -9.7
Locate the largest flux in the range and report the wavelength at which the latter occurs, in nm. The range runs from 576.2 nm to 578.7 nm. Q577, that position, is 577.849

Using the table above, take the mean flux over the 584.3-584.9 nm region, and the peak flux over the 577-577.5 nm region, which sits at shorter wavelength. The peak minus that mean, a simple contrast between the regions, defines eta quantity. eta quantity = 0.37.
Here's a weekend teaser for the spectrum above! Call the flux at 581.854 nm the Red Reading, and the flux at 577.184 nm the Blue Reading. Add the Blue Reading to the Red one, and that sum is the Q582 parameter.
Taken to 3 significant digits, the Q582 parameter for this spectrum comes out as 31.2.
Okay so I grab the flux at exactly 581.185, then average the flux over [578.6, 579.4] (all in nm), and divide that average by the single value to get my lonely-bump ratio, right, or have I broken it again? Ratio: 0.984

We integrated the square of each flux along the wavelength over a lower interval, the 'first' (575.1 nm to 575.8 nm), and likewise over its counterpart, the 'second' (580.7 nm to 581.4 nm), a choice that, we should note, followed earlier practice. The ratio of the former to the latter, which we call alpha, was 0.97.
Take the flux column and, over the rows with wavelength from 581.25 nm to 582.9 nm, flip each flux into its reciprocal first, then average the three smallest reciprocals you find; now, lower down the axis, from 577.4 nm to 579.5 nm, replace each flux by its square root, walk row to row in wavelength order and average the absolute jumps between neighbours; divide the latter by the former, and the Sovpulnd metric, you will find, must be 0.086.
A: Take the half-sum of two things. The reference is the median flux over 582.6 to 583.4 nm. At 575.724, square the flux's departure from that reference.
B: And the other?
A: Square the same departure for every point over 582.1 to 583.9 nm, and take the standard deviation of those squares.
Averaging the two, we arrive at 0.019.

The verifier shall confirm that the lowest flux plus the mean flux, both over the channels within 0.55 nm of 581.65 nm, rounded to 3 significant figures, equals 31.0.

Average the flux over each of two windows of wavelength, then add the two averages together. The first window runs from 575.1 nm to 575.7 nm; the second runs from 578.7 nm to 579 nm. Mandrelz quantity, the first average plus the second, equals 30.7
